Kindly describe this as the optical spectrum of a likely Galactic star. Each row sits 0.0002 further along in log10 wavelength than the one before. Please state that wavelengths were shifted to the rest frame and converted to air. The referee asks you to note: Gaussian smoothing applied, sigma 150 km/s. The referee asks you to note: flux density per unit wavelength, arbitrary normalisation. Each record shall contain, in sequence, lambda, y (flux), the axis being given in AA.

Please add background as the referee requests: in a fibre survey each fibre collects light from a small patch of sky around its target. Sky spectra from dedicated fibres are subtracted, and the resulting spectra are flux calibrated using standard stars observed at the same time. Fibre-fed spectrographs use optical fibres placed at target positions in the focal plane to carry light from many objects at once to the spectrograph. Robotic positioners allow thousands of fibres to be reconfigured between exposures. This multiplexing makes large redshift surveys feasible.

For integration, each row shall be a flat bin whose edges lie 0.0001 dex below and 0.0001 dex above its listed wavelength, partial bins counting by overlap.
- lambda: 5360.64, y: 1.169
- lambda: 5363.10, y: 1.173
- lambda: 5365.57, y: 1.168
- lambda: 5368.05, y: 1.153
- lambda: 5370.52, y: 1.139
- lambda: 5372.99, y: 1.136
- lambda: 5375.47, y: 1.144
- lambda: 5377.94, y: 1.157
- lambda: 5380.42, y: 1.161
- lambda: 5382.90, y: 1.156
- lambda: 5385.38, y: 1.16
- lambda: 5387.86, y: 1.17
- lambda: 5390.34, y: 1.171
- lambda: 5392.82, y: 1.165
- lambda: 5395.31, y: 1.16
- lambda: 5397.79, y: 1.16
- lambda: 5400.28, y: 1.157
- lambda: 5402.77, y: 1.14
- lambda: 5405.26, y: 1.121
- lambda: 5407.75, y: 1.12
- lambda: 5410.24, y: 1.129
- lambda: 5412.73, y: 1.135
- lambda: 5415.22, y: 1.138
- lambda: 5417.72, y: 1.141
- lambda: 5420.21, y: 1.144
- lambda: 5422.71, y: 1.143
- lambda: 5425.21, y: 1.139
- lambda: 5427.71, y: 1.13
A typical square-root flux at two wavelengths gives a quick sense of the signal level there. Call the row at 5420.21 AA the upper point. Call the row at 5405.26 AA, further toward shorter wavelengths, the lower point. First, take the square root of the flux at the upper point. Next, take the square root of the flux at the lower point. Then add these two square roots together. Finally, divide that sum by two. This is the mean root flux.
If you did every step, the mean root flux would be 1.06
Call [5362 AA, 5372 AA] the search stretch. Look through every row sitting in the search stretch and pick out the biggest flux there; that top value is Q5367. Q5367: 1.173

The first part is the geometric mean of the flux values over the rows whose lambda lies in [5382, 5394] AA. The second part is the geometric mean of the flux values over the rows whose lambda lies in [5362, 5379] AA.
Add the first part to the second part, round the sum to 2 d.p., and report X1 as 2.32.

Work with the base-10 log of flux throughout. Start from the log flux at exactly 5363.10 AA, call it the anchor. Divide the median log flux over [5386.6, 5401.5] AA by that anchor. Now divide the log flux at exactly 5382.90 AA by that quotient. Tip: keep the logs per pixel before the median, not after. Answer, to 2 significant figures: 0.067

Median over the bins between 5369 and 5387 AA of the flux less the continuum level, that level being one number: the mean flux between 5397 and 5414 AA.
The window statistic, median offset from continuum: 0.019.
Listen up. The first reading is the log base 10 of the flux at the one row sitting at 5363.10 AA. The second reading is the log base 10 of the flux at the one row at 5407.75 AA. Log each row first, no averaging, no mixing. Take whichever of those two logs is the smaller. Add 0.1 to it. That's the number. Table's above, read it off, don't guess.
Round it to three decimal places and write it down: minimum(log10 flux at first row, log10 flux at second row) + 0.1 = 0.149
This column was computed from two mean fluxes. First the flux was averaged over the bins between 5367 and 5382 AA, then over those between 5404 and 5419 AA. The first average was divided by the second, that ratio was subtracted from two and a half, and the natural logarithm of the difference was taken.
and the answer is 0.395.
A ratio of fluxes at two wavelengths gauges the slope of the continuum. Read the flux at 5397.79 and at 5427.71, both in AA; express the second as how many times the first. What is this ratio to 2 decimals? 0.97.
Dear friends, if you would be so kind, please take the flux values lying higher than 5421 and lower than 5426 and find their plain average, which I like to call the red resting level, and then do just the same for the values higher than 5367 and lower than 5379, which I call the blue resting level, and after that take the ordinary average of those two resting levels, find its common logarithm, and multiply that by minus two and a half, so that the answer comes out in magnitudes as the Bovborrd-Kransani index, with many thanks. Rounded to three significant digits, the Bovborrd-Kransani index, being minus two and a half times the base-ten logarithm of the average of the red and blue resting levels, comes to -0.145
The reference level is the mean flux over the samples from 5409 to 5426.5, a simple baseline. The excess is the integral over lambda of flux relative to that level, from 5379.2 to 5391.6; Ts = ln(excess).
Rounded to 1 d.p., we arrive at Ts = -1.2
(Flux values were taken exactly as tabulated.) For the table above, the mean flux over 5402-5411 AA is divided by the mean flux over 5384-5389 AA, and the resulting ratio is 0.97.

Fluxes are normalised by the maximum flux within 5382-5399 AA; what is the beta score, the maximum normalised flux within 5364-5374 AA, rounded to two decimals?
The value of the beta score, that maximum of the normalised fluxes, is 1.00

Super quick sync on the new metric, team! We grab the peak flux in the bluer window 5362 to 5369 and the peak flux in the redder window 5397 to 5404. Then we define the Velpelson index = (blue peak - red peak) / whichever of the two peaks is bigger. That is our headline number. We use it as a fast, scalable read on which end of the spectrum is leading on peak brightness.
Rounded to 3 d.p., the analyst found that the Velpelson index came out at 0.011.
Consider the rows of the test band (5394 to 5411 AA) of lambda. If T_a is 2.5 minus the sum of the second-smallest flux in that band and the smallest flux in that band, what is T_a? 0.26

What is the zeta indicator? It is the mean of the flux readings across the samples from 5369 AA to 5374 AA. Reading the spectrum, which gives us 1.14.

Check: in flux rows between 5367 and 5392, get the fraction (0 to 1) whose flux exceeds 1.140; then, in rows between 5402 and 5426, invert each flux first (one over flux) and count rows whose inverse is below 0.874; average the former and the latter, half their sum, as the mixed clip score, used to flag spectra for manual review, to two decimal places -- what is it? 0.40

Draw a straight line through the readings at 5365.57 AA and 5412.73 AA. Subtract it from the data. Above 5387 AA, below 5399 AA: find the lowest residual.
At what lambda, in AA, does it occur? 5395.31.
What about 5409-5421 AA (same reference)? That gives 5410.24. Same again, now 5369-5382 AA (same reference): 5372.99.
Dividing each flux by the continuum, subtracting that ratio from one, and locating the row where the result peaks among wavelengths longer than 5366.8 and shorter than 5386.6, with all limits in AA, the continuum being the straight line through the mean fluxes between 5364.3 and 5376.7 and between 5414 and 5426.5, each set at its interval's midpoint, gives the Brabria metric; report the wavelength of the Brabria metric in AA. 5372.99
